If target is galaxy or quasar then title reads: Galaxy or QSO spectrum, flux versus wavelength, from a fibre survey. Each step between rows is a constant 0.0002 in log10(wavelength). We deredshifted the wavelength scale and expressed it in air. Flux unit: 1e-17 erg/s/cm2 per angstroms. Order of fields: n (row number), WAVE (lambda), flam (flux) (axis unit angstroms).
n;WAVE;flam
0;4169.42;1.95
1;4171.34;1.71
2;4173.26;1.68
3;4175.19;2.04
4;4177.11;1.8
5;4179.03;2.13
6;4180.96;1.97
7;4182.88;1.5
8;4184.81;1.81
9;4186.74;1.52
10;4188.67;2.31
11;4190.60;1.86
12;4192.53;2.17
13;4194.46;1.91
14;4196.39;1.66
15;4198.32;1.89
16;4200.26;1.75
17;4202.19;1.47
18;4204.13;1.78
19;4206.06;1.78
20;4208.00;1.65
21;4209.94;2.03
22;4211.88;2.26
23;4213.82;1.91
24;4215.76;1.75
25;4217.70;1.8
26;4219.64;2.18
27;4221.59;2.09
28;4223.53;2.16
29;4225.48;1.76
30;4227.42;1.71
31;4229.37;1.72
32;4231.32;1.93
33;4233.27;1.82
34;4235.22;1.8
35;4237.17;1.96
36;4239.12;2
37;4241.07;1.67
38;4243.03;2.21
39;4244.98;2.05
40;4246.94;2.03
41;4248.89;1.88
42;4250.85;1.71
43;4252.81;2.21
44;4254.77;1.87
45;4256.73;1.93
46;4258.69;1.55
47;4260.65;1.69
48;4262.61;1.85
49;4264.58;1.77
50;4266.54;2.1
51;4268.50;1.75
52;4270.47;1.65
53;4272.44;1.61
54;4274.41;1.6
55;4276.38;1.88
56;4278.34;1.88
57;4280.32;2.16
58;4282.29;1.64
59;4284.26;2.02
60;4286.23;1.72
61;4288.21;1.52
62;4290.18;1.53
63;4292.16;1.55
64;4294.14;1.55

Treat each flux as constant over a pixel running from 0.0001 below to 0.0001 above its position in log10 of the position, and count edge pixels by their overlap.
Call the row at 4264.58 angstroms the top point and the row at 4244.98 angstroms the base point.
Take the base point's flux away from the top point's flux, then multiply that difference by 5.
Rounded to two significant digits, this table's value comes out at -1.4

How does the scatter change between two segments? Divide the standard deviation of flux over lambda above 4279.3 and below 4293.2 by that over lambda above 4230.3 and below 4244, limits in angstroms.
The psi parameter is 1.48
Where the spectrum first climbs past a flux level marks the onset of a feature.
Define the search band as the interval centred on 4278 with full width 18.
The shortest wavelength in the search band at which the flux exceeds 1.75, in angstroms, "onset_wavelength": 4276.38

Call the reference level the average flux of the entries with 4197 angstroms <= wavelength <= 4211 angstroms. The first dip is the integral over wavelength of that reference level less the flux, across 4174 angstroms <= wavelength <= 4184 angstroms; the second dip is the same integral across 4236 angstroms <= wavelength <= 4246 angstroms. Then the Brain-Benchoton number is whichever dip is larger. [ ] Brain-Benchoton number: -1.2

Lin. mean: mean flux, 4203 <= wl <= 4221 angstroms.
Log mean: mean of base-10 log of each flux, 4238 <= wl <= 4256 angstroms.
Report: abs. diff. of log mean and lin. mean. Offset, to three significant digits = 1.61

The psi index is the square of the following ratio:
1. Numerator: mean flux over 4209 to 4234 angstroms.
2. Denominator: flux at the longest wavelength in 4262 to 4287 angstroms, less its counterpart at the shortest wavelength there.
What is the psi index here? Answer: 221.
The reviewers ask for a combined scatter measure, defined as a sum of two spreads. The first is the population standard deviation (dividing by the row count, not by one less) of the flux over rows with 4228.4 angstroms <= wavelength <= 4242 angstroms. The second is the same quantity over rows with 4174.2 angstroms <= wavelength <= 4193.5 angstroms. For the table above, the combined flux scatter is 0.37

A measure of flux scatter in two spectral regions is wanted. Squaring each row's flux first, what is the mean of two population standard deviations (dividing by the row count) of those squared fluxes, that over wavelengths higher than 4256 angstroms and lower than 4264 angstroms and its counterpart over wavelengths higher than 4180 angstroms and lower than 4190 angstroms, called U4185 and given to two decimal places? 0.83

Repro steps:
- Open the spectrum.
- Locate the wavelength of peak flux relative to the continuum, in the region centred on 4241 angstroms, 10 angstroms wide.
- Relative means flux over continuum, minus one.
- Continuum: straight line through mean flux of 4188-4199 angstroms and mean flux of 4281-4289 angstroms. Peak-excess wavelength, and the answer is 4243.03 angstroms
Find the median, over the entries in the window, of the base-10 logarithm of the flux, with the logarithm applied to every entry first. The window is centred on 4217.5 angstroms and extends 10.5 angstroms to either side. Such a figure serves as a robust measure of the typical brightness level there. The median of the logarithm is 0.281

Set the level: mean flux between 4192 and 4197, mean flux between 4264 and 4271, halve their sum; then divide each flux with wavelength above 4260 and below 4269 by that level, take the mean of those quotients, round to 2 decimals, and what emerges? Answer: 0.98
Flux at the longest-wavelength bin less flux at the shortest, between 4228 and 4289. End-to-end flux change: -0.2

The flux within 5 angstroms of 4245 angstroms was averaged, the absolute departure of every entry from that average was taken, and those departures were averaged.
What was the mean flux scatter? 0.15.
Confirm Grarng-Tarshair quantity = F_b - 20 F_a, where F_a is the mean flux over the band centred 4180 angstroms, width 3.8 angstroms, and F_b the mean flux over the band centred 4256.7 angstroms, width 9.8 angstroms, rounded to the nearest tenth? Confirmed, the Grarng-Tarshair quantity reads -39.1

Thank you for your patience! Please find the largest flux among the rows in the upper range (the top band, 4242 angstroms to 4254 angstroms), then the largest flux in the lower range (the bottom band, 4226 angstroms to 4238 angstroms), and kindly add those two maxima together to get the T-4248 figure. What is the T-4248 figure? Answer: 4.17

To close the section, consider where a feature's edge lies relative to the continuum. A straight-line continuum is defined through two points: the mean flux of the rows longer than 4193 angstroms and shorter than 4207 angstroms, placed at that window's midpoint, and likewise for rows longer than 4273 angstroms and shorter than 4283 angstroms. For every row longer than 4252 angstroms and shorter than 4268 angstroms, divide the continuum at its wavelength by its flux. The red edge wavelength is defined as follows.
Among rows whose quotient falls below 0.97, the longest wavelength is 4266.54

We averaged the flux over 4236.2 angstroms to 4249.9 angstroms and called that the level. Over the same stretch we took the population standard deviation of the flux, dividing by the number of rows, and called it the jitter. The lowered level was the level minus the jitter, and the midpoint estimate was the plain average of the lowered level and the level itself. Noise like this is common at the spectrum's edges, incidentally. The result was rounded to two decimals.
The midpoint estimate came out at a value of 1.89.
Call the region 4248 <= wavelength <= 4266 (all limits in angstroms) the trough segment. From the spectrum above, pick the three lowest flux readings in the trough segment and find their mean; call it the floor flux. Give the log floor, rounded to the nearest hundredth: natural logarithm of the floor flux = 0.50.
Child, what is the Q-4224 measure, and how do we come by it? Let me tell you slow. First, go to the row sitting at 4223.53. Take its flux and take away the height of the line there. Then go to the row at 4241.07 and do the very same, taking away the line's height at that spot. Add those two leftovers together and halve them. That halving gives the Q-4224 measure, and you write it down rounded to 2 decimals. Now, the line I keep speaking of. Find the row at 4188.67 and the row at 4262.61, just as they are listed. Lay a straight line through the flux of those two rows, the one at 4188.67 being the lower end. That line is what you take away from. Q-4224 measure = -0.12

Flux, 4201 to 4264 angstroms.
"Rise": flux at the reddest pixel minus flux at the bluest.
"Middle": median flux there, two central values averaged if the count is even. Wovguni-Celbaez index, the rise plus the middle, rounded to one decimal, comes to 2.2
